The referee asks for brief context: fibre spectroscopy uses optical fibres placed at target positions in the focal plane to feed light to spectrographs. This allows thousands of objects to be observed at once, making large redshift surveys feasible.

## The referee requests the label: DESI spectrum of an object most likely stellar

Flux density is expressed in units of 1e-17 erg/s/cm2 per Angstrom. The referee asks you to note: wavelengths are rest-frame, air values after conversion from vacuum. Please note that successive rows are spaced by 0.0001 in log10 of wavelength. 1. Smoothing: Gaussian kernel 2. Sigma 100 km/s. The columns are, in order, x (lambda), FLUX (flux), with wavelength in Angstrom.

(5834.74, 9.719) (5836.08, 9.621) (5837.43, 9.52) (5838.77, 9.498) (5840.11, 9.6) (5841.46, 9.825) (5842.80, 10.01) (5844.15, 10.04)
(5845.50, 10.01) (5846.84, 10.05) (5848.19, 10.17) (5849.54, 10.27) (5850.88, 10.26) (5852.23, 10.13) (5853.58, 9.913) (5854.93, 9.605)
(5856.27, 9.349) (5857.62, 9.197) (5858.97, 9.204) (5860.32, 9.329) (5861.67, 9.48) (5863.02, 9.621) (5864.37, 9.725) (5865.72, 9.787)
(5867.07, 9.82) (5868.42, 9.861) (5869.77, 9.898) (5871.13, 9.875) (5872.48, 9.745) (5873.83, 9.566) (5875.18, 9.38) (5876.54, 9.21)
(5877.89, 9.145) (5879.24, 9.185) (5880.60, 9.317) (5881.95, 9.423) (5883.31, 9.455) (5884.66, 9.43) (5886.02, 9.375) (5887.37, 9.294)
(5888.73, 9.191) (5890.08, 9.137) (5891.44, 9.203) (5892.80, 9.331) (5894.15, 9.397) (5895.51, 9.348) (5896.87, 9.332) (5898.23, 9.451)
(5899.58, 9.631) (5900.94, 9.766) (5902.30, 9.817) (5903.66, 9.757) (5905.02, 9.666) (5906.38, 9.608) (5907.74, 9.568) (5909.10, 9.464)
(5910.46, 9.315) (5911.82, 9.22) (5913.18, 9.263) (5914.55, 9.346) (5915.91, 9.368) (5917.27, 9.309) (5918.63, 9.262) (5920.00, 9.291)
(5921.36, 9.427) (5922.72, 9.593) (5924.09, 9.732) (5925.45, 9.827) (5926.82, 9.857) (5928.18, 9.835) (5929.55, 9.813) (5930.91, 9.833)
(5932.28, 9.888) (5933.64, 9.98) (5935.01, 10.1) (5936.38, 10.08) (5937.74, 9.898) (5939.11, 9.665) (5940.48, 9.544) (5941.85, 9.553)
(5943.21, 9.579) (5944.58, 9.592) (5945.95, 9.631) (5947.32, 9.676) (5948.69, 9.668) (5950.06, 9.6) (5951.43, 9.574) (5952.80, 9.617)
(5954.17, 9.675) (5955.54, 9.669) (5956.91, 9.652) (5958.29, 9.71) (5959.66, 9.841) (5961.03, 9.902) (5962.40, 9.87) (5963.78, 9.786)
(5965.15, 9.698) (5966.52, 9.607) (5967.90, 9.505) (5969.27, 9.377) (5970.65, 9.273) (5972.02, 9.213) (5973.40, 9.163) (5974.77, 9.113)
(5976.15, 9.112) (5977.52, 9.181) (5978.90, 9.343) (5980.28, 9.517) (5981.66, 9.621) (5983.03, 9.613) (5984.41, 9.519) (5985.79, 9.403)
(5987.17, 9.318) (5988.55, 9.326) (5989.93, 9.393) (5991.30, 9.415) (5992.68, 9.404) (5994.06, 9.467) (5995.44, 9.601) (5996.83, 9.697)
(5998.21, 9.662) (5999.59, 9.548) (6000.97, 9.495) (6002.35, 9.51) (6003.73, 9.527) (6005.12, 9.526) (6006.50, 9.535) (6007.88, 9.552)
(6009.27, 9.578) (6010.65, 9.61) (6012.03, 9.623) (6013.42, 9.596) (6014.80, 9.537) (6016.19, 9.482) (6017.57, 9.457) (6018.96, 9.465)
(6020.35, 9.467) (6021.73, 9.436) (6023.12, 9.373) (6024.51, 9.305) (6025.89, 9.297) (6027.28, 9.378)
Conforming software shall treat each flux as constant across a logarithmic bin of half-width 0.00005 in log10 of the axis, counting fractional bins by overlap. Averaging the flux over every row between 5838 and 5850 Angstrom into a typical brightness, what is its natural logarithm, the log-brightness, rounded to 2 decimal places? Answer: 2.30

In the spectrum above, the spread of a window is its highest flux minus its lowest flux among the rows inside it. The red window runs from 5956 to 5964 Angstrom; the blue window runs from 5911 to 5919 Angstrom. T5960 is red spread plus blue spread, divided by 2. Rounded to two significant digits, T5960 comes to 0.20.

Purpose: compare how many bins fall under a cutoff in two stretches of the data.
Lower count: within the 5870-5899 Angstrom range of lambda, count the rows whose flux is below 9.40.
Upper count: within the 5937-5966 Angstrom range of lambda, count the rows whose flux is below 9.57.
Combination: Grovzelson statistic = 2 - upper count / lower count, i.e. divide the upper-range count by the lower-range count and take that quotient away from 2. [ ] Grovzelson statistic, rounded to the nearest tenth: 1.9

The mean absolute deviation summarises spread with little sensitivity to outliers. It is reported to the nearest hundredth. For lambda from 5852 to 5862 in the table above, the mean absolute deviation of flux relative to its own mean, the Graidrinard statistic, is 0.27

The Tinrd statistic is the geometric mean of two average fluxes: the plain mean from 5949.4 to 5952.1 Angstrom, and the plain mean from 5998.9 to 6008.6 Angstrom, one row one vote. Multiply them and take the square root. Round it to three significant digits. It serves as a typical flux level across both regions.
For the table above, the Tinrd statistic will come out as 9.56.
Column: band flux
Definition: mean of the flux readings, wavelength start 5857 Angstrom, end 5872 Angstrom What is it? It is 9.62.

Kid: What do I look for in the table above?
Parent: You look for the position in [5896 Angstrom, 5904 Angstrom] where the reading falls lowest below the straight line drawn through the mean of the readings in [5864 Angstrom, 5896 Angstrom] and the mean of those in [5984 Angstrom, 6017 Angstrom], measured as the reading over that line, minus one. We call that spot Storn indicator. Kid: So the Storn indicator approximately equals 5896.87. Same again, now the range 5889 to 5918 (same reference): 5890.08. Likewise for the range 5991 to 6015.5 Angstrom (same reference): 5992.68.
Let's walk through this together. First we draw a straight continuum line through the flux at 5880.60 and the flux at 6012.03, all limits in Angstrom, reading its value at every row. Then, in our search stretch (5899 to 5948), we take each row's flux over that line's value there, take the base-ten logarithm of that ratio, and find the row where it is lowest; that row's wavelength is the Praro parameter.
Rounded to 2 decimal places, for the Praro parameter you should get 5911.82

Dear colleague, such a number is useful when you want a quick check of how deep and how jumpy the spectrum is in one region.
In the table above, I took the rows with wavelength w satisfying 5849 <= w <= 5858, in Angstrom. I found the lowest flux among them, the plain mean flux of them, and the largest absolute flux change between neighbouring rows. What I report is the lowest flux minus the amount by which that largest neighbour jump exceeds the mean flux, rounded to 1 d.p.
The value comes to 18.7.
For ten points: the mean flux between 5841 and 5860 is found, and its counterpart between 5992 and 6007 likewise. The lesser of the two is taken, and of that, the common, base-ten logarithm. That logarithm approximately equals 0.980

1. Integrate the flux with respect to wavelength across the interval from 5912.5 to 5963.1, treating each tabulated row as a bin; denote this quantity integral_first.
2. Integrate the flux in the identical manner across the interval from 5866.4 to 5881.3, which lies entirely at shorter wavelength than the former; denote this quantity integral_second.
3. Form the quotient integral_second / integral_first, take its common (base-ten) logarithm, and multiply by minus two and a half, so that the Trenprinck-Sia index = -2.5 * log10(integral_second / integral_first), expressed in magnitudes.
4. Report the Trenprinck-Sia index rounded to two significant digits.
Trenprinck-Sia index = 1.3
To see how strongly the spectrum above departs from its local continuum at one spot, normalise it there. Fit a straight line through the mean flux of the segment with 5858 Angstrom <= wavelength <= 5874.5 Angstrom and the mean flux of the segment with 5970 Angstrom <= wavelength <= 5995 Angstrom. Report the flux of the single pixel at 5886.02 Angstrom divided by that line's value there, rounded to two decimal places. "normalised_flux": 0.98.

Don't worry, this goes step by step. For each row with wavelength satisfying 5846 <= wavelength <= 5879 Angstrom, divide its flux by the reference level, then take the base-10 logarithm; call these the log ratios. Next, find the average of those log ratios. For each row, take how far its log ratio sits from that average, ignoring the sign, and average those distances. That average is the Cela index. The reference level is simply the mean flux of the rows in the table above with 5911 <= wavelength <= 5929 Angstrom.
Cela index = 0.013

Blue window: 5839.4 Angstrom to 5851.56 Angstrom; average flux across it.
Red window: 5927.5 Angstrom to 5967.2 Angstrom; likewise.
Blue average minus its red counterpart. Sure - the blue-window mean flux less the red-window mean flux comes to 0.3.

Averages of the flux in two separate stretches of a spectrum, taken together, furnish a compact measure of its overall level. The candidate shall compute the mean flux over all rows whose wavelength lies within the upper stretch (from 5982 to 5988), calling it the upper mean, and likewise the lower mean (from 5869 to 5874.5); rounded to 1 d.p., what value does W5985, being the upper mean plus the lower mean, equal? 19.2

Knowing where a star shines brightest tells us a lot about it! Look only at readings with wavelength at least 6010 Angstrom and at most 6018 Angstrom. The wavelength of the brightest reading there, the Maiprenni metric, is 6012.03 Angstrom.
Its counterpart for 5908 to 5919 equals 5909.10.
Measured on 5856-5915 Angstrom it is 5869.77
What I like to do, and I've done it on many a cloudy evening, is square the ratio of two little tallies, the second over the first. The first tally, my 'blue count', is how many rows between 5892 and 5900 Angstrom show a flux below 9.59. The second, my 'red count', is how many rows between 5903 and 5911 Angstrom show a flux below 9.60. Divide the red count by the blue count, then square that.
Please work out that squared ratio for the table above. 0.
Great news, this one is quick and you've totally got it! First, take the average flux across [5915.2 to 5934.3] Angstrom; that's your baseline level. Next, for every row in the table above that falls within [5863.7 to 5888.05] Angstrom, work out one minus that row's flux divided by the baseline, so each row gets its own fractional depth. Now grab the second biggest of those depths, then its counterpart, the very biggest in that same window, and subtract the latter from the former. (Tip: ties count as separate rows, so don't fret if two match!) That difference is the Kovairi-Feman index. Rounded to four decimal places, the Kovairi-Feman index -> -0.0041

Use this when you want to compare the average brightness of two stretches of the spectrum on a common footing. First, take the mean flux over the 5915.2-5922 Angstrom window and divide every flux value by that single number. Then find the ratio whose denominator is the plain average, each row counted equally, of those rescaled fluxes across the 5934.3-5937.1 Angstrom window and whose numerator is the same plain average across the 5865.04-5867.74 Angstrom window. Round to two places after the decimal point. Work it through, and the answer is 0.97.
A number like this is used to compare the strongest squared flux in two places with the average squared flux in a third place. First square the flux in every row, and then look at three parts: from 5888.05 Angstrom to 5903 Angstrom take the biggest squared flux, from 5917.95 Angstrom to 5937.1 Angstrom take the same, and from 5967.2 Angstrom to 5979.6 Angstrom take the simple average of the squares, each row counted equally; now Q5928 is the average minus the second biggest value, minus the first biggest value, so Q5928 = -113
